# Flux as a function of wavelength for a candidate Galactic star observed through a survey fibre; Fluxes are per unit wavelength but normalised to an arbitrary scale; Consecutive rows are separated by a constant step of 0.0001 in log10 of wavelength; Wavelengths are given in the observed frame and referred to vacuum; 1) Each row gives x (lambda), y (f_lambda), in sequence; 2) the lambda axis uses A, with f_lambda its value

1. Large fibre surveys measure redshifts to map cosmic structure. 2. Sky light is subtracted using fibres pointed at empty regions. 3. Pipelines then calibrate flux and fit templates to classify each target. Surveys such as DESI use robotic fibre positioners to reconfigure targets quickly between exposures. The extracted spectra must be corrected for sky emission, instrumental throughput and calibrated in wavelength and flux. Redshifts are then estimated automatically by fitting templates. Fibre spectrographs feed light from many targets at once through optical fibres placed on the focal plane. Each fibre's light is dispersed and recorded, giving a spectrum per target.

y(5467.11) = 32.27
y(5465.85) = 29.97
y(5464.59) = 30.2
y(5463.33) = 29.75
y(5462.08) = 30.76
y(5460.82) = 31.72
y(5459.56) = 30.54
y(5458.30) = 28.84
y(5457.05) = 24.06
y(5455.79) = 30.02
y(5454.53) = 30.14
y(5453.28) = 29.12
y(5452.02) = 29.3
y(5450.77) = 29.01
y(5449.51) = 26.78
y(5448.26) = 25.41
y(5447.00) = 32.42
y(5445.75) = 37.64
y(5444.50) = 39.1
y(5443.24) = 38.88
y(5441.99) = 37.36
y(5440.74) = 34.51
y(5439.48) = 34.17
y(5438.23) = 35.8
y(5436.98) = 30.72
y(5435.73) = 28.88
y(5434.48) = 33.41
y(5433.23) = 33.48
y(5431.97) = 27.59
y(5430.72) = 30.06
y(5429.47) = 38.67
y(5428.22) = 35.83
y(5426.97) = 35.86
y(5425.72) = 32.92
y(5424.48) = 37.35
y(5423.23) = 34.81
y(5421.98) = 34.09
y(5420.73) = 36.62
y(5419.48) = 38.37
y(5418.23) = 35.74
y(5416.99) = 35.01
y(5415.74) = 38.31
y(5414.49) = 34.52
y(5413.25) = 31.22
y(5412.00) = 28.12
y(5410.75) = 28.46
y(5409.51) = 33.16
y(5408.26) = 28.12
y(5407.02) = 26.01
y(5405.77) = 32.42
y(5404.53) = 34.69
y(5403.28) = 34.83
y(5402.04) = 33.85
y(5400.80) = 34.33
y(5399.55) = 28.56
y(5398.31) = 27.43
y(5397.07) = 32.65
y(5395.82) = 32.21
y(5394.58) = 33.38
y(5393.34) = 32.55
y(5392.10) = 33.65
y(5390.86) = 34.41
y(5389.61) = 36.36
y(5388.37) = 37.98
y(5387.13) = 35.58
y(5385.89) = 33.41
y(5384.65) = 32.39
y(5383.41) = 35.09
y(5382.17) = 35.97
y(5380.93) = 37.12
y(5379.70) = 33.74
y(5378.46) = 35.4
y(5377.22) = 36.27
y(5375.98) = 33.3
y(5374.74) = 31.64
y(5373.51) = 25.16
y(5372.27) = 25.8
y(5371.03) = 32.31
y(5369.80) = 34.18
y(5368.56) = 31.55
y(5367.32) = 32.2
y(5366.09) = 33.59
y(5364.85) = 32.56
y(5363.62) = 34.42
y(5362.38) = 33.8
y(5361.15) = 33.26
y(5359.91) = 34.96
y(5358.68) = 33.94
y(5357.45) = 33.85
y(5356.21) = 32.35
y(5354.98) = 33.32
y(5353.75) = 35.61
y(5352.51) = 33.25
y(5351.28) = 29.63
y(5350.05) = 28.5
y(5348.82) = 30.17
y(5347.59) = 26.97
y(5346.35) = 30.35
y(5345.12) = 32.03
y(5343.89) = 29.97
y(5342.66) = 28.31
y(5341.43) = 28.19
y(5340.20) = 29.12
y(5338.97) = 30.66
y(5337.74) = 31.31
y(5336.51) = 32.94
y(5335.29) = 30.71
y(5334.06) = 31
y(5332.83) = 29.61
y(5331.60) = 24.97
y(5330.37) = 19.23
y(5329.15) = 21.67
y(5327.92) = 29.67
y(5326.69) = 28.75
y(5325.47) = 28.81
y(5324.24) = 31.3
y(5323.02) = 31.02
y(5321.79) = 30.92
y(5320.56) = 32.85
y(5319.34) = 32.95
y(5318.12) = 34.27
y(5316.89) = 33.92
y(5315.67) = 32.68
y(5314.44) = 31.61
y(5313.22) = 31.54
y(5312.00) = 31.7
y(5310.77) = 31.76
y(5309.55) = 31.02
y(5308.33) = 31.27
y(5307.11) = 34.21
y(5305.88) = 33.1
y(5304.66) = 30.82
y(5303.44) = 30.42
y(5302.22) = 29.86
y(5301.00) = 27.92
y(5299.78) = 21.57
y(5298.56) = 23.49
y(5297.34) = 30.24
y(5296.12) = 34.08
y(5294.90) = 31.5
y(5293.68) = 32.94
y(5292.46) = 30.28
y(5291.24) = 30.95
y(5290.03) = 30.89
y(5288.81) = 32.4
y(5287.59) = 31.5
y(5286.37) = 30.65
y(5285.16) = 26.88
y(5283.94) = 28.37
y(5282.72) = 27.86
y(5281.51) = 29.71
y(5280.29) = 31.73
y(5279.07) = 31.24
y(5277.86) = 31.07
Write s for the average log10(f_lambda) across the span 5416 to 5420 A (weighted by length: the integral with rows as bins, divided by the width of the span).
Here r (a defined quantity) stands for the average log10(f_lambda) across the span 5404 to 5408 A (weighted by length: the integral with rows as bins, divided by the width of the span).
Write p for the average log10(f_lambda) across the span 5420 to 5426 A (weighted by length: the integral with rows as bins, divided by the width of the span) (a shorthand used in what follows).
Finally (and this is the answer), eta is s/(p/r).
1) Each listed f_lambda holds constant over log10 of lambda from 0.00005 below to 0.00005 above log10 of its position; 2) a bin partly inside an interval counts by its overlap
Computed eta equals 1.50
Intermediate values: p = 1.549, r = 1.486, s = 1.56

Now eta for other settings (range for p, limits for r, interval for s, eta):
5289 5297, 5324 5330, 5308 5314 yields 1.43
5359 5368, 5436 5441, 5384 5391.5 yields 1.54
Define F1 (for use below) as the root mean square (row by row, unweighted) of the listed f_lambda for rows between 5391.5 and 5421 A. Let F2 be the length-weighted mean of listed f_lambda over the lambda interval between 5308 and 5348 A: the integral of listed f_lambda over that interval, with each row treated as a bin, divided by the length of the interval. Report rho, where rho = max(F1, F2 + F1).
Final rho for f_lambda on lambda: 62.9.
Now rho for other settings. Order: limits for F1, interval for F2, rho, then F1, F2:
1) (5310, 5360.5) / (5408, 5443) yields 64.6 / 30.8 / 34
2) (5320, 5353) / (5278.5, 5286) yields 58.8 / 29.5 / 29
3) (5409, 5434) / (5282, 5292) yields 64.1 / 34.2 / 30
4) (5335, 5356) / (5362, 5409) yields 63.6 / 30.7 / 33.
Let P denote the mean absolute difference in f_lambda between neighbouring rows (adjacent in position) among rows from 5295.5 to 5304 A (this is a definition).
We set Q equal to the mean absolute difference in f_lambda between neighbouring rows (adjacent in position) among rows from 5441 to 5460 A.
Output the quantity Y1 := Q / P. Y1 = 0.66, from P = 3.56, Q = 2.4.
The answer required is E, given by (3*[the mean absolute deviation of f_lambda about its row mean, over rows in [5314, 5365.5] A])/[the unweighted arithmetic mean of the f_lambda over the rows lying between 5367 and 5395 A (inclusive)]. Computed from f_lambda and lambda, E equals 0.213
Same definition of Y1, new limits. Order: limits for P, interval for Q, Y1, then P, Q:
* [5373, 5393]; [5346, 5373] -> 0.90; 2.11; 1.9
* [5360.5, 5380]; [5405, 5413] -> 1.78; 2.09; 3.7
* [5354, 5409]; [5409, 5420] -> 1.42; 1.92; 2.7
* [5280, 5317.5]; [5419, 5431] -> 1.69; 1.73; 2.9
